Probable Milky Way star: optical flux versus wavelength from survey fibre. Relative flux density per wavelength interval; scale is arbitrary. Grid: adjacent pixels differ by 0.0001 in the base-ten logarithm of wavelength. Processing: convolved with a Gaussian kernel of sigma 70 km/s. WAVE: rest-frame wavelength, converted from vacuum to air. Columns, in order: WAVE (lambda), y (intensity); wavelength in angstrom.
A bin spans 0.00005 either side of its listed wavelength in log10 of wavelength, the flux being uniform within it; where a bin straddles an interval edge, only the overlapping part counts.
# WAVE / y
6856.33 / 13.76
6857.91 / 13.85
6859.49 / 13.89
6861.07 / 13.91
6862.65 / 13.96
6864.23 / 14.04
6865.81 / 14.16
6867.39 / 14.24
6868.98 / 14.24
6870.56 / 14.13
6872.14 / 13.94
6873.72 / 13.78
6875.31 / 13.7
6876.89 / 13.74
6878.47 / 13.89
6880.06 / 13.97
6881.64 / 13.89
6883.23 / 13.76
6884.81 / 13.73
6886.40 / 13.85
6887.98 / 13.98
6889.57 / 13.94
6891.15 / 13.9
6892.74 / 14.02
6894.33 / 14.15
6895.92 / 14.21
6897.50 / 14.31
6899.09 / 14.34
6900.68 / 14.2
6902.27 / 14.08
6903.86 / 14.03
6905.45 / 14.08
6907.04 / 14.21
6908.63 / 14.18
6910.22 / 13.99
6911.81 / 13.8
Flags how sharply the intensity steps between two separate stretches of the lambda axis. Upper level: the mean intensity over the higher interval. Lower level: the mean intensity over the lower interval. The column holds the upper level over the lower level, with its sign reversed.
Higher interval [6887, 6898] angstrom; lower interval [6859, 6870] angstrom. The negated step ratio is -1.001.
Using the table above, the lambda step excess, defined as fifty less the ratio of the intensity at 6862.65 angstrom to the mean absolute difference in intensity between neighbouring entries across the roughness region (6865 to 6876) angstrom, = -85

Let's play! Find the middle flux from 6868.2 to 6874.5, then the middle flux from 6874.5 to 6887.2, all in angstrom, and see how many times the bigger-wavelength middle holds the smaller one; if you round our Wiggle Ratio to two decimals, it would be 0.98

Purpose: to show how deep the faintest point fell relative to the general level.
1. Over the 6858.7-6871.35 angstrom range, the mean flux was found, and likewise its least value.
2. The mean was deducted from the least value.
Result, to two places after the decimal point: -0.18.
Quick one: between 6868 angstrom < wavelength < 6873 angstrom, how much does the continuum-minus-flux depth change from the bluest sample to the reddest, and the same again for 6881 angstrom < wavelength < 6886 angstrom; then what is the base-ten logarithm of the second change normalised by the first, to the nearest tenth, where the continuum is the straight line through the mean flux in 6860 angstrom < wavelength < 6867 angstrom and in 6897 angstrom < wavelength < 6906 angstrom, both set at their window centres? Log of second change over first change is -0.3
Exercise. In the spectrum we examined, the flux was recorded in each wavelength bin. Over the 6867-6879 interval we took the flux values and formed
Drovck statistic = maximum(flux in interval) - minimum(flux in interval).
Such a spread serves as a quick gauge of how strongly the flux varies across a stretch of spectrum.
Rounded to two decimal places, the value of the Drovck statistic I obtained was 0.54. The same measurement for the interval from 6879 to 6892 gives 0.25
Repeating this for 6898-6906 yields 0.31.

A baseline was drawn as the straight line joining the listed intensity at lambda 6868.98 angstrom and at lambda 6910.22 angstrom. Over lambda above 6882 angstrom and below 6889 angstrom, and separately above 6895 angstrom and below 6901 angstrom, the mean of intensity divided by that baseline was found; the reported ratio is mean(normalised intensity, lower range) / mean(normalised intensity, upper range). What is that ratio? 0.964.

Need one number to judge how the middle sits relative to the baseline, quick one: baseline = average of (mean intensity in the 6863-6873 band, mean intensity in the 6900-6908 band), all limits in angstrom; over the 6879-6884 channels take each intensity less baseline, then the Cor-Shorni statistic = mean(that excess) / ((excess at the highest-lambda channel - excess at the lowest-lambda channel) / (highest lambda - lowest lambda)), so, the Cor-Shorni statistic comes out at 4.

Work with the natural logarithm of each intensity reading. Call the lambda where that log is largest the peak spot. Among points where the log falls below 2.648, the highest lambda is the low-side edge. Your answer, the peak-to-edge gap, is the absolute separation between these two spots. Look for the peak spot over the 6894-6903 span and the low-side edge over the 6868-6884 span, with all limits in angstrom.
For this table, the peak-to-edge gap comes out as 15.9 angstrom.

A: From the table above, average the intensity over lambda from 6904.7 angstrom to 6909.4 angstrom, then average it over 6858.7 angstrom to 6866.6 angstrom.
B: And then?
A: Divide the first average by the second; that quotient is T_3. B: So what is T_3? 1.012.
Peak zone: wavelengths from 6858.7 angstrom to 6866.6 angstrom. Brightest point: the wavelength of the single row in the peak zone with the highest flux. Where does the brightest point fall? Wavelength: 6865.81 angstrom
